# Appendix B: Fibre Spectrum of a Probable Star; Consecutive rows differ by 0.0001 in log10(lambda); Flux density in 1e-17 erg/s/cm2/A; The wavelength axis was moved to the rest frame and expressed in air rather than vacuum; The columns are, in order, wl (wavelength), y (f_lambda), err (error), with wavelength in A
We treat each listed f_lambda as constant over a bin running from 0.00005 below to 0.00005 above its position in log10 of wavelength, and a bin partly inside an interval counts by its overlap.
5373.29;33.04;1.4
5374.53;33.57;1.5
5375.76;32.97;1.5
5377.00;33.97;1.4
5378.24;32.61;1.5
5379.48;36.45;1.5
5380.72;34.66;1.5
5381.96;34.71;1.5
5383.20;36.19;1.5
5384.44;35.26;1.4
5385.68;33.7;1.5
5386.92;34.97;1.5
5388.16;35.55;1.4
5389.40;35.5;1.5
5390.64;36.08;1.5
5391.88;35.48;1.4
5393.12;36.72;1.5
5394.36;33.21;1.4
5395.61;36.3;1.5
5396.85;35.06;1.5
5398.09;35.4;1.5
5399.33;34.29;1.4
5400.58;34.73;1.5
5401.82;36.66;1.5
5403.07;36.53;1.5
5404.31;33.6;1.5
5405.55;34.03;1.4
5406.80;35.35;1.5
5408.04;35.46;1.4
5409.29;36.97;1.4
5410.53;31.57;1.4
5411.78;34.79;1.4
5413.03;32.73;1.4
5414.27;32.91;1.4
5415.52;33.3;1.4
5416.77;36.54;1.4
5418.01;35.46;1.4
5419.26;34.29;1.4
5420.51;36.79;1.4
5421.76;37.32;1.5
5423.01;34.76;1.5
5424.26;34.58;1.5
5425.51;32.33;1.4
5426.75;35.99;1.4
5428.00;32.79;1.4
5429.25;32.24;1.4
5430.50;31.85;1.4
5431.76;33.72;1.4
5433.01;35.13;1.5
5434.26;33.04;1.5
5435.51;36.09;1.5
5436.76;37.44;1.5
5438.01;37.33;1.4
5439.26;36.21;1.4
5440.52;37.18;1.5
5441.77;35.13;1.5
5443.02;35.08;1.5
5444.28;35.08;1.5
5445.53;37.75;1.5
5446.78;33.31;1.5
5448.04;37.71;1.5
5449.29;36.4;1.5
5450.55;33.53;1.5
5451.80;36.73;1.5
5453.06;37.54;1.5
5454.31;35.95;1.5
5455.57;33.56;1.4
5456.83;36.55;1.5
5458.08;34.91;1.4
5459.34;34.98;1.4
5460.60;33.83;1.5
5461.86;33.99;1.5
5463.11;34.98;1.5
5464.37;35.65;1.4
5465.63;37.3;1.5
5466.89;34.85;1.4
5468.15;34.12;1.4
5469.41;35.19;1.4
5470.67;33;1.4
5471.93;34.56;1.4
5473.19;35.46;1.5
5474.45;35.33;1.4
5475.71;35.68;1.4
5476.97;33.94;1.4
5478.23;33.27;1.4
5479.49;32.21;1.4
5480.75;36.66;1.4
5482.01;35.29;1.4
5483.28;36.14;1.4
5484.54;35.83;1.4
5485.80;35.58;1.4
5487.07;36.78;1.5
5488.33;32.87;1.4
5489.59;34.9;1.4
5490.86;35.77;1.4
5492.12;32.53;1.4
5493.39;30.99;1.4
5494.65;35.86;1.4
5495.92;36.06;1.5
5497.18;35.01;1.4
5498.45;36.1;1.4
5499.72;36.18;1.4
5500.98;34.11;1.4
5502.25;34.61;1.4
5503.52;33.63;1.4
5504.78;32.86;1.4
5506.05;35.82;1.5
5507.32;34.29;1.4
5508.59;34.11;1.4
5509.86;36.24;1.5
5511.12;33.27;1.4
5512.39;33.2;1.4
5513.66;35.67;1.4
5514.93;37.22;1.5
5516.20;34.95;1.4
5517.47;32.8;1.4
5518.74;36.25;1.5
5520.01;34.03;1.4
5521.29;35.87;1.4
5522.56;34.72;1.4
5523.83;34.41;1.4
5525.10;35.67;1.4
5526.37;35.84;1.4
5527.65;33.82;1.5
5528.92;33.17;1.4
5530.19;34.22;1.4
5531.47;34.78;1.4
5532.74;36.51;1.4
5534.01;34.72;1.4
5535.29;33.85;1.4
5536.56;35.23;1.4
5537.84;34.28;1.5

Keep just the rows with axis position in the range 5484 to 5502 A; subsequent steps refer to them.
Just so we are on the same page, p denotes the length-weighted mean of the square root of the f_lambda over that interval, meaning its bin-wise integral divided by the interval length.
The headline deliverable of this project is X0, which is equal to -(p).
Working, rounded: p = 5.904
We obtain -5.90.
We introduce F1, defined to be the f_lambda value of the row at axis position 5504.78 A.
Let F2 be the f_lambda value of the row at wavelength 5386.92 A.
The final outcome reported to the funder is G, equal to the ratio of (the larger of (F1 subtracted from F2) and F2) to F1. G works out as 1.06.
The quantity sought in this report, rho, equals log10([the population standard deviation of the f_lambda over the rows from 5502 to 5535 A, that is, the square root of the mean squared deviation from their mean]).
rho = 0.08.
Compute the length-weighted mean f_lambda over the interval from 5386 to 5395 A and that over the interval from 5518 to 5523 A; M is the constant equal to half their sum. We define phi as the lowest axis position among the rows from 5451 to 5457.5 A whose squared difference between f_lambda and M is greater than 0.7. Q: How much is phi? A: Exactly 5451.80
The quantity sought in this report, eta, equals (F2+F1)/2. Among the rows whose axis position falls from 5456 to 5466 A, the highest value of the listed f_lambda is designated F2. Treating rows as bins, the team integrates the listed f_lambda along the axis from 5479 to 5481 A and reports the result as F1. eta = 53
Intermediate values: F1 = 68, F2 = 37.3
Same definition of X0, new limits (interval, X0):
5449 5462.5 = -5.94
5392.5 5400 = -5.93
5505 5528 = -5.90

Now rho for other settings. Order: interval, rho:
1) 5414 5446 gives 0.25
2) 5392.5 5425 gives 0.17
